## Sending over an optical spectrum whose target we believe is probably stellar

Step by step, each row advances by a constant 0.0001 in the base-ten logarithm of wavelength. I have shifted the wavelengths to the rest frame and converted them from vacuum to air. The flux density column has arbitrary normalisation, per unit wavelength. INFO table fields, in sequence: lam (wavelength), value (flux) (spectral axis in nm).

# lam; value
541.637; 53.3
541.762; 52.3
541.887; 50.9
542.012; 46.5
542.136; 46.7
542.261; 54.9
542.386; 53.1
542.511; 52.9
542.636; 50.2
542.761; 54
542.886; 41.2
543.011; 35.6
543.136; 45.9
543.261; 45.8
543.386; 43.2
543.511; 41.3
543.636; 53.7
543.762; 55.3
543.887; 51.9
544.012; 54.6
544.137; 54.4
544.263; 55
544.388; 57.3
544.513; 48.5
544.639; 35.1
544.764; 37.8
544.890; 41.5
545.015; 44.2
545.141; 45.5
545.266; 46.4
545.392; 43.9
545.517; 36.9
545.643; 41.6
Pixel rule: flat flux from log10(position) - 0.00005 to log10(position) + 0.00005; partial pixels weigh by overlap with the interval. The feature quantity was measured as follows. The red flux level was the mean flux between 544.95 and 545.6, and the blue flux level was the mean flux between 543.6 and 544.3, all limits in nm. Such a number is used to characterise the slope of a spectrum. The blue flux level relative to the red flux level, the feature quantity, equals 1.25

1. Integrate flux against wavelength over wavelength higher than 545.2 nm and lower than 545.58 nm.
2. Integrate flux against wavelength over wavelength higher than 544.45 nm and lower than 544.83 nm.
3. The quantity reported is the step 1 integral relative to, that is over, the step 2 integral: 1.05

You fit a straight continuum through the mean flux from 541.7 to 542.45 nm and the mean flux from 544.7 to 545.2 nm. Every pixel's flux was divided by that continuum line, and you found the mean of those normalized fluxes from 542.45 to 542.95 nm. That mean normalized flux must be 1.01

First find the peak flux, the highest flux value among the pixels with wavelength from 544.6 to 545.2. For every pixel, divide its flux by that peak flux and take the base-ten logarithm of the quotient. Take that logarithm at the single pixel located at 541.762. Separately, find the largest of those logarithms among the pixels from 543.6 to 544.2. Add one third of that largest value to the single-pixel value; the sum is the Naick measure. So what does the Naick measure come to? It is 0.089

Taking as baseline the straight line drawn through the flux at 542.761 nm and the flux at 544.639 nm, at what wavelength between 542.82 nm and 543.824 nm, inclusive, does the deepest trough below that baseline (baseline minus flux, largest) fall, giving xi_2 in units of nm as 543.011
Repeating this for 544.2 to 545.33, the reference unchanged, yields 544.639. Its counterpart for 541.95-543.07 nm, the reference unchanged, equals 543.011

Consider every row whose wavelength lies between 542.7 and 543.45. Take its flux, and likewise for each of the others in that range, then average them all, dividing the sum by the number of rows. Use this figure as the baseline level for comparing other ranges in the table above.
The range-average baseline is 44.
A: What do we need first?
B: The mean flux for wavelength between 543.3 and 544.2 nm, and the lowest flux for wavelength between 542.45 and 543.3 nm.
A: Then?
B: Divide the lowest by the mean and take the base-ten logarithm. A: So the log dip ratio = -0.15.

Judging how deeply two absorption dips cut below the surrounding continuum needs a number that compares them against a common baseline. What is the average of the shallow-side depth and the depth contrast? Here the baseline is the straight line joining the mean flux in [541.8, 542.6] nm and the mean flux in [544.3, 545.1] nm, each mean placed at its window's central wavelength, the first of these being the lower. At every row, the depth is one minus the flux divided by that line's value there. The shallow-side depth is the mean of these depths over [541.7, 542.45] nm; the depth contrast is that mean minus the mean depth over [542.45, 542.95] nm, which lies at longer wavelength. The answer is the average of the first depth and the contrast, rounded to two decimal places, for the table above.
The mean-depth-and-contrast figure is 0.01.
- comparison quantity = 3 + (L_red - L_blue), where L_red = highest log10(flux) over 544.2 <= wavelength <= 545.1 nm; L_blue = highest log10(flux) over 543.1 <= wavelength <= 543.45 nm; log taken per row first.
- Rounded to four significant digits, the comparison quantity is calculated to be 3.096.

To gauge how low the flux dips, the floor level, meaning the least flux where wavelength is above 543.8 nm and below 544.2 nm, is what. 51.9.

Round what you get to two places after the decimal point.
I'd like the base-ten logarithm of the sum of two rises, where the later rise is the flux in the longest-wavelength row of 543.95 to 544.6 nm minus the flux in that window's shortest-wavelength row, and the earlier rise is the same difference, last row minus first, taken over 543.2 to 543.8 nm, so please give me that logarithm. 0.53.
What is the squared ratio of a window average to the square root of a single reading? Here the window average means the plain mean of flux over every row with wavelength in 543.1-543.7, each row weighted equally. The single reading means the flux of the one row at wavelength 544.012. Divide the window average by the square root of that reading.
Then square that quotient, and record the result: 39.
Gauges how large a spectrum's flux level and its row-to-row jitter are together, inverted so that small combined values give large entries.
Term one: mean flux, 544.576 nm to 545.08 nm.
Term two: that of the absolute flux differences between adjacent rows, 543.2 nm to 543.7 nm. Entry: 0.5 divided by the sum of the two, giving 0.0110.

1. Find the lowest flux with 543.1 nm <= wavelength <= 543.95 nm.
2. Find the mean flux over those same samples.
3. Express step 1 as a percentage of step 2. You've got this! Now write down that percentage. 86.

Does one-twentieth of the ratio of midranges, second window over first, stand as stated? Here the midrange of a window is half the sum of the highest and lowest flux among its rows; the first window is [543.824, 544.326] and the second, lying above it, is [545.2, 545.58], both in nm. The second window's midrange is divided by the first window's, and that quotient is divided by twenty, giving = 0.039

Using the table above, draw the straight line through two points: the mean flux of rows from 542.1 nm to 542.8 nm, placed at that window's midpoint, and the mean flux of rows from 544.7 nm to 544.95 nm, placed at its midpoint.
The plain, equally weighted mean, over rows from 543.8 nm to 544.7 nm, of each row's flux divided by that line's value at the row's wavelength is 1.2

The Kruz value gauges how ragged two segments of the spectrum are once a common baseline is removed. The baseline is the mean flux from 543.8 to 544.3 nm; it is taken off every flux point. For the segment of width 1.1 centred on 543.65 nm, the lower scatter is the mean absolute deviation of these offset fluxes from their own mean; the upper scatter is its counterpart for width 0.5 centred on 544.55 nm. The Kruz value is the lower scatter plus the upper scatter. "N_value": 13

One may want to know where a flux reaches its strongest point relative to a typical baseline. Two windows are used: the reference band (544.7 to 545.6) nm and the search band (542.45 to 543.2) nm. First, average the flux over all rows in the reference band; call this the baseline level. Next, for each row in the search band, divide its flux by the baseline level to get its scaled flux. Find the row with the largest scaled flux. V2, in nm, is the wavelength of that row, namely 542.761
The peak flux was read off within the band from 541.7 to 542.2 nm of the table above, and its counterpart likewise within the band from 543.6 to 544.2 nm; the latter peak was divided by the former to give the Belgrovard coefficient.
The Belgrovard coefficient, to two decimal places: 1.06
